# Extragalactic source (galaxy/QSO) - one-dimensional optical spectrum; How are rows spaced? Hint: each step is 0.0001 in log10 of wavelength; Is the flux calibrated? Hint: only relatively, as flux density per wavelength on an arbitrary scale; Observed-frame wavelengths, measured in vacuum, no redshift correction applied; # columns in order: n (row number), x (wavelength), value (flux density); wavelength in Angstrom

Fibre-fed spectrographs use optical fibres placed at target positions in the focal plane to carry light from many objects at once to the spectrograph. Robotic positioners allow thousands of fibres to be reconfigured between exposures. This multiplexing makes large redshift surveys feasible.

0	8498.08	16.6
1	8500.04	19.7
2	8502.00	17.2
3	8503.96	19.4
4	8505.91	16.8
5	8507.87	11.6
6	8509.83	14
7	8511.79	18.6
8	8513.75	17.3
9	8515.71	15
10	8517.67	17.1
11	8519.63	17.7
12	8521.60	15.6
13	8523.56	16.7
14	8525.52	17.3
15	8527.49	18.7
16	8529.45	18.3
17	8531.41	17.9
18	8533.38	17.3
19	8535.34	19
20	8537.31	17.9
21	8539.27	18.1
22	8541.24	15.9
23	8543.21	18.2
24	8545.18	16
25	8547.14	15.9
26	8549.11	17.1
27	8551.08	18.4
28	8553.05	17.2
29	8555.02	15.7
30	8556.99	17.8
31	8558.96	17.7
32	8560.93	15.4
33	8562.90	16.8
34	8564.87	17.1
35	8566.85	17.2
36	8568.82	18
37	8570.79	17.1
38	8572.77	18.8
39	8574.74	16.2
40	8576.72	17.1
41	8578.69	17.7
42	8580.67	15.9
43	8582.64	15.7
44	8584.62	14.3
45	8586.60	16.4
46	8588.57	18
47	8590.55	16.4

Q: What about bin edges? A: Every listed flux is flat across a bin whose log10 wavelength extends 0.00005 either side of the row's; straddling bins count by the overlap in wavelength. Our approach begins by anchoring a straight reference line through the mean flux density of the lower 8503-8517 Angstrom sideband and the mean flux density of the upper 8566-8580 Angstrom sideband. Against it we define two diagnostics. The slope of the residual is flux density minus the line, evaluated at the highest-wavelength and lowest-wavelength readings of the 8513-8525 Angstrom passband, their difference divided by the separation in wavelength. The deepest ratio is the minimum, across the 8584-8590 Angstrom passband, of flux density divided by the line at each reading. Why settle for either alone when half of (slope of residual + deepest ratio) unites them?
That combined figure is 0.36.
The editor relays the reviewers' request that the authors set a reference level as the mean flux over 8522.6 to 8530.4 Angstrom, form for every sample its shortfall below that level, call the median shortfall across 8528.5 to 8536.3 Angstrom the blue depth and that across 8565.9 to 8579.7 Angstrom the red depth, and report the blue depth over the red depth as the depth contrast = -0.6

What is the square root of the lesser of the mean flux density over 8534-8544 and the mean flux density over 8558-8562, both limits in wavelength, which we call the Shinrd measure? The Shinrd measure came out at 4.07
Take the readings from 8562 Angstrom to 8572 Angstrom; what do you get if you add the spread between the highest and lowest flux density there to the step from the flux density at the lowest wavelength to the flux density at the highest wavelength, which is 1.5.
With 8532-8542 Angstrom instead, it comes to 1.7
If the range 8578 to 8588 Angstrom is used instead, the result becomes 2.1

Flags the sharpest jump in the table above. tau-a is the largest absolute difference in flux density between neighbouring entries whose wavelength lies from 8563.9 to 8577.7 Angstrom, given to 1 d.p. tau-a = 2.6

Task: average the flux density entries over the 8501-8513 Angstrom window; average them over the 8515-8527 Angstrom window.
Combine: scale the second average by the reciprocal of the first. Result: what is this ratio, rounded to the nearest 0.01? 1.02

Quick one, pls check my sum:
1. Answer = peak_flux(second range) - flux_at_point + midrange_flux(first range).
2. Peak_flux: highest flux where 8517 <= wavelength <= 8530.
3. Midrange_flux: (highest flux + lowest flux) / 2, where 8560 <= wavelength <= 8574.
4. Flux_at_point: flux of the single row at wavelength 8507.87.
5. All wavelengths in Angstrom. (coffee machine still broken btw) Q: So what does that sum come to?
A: 24.2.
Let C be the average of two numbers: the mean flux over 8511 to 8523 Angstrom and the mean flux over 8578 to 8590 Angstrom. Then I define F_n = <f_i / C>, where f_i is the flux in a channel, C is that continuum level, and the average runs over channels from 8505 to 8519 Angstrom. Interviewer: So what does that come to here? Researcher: 0.95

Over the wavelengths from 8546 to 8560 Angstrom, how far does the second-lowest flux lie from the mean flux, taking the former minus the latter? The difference -1.2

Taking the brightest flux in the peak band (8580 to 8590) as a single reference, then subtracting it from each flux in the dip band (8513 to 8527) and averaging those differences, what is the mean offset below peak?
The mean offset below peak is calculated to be -1.3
